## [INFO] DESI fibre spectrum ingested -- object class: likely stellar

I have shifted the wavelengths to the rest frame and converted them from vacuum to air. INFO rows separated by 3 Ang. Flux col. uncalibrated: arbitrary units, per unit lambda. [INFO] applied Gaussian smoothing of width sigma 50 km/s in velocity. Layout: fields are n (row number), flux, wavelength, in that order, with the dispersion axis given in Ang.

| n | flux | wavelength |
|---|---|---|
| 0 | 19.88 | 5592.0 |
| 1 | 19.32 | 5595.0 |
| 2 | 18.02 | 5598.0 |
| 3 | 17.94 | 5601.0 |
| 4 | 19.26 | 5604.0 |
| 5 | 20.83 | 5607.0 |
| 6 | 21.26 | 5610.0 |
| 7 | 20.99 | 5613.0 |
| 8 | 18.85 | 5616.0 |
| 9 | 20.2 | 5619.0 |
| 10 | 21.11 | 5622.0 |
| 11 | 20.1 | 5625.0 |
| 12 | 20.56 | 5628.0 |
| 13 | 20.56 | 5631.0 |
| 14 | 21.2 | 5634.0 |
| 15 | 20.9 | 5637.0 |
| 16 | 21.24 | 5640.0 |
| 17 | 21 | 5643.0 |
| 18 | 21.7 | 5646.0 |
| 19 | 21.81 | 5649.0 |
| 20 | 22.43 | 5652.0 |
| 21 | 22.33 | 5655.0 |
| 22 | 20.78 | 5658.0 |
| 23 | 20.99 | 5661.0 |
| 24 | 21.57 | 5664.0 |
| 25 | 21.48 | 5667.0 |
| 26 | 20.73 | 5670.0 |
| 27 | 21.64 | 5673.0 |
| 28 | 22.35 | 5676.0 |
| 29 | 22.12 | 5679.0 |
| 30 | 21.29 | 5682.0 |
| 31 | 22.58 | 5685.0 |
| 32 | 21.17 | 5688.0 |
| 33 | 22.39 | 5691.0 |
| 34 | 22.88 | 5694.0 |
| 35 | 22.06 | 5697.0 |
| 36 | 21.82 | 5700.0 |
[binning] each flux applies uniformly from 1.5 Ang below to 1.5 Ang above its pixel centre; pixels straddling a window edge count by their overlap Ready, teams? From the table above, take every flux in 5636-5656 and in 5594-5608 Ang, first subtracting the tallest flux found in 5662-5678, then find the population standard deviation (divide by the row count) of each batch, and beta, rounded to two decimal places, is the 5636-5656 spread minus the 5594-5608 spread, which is -0.49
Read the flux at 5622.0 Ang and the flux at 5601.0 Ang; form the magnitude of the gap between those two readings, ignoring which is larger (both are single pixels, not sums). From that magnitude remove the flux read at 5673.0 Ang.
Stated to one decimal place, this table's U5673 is -18.5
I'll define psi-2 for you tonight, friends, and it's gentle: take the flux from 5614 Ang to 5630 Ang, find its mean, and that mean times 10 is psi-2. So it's 202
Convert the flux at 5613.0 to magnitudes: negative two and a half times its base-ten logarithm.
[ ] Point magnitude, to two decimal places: -3.31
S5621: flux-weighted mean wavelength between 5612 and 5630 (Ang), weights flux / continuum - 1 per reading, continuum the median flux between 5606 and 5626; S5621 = 5619.3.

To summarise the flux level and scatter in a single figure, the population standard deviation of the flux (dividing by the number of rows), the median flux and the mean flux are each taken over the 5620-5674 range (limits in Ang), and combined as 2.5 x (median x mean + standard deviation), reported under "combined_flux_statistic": 1124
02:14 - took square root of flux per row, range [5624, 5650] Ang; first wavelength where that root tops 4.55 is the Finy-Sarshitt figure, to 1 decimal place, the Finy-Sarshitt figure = 5634.0 Ang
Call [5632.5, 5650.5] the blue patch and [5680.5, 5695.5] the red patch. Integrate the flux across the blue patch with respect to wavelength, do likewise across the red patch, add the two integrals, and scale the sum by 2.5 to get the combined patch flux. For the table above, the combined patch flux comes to 1786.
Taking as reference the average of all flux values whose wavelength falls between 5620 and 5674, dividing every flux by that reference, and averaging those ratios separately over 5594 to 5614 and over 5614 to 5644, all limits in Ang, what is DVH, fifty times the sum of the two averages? 94.8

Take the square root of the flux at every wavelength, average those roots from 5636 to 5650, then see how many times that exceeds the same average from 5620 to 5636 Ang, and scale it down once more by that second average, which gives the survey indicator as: 0.223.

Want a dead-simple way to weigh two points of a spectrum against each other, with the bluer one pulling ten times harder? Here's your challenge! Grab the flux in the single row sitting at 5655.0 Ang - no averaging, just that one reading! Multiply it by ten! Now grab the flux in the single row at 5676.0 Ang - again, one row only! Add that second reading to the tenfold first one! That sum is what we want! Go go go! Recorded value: 246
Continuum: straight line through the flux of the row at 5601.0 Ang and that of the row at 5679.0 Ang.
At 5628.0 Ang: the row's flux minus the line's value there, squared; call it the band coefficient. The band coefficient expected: 1.4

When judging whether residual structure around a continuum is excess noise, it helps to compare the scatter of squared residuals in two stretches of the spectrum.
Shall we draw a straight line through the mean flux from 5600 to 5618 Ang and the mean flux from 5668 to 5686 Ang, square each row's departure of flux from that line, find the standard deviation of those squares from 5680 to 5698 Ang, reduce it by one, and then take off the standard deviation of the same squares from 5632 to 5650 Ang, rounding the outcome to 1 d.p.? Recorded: -1.0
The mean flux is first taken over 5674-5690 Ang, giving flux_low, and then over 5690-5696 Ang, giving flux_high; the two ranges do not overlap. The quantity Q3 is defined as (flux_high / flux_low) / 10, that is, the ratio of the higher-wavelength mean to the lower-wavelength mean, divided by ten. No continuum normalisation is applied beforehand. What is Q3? 0.103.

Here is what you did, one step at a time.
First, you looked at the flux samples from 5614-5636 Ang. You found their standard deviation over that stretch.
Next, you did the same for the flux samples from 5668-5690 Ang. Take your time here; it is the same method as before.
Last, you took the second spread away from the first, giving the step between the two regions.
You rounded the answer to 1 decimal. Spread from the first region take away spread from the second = 0.1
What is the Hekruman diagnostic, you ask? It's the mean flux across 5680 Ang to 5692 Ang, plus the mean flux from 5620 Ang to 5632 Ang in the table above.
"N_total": 42.4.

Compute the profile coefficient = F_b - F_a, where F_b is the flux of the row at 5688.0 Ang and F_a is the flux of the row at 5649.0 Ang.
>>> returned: -1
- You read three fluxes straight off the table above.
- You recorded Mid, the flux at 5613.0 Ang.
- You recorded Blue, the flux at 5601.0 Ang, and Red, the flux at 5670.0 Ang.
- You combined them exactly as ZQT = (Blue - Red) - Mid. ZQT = -23.8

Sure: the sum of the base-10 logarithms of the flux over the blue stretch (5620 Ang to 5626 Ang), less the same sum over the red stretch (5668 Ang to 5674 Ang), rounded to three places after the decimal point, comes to -0.024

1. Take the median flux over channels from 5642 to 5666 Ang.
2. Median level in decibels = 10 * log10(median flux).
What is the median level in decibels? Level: 13.4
